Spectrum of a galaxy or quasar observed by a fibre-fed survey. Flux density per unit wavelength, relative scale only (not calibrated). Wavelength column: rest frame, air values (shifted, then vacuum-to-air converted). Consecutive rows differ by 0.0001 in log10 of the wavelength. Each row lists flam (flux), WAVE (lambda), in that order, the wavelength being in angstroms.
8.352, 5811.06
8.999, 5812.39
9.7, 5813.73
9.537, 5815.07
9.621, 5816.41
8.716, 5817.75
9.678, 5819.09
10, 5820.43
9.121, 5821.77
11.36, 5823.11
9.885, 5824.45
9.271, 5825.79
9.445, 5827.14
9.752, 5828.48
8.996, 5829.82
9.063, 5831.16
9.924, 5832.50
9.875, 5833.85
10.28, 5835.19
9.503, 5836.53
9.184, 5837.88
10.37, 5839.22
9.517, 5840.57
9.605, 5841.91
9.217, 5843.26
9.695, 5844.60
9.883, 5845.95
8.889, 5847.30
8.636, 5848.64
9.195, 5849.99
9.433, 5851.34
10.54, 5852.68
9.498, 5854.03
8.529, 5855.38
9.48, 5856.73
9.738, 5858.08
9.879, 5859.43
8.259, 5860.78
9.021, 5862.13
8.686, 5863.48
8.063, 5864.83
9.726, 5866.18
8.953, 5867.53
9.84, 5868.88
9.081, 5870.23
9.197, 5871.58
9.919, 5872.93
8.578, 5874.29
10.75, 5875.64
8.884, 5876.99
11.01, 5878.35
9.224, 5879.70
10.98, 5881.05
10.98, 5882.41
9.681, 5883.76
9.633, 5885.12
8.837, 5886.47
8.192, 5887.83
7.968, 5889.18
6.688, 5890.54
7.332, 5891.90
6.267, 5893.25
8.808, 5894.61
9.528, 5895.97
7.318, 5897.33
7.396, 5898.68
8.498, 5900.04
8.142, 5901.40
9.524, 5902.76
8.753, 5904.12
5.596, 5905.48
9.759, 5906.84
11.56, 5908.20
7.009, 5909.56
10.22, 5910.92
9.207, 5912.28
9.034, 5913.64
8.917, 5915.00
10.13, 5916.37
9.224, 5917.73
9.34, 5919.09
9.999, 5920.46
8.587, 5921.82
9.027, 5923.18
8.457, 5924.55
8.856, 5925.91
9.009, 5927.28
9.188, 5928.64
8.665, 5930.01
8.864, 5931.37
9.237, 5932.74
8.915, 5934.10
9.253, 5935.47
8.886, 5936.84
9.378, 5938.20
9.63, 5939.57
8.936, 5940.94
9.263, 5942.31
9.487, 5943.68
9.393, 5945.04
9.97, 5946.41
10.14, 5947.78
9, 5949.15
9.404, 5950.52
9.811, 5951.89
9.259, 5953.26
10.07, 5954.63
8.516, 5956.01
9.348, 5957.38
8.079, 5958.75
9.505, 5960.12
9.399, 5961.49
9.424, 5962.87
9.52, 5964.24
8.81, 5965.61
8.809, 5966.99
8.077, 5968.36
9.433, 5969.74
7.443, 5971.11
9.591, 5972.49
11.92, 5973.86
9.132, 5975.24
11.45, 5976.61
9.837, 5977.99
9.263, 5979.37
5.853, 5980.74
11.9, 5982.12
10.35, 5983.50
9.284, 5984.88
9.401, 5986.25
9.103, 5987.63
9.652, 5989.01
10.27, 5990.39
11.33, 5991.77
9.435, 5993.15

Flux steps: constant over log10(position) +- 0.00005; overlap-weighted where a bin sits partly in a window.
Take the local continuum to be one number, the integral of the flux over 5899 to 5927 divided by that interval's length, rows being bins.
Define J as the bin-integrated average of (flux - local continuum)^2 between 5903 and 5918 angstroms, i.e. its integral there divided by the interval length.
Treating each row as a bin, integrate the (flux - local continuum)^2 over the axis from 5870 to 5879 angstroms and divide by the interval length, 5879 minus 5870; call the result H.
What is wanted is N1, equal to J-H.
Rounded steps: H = 1.26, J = 2.33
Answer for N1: 1.1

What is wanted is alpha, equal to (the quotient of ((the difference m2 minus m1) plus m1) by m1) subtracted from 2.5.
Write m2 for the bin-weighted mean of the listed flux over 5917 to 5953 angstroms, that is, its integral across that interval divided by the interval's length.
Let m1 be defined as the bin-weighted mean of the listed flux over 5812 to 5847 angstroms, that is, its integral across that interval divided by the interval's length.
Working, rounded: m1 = 9.62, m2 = 9.23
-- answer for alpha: 1.54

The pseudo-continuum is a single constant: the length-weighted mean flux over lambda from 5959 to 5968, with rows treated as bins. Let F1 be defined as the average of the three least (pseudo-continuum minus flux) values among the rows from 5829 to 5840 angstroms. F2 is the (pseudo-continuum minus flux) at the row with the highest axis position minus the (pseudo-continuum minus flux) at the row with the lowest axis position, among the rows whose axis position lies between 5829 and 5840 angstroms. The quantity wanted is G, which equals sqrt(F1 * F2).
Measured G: 1.2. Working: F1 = -1.0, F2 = -1.4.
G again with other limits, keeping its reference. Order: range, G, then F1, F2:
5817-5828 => 1.0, -1.3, -0.7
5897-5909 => 2.2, -1.1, -4.2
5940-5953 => 0.9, -0.8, -0.9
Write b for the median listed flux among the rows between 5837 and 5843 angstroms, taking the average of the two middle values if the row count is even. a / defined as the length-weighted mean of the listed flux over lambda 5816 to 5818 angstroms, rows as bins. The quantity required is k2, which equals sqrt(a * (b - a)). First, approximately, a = 9.20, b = 9.6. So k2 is 1.8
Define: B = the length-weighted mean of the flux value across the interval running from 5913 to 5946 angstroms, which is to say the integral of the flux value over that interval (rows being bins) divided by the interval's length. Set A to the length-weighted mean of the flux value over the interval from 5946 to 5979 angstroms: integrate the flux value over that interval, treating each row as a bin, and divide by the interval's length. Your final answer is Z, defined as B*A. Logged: 86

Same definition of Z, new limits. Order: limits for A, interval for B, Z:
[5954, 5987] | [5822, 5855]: 90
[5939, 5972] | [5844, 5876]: 85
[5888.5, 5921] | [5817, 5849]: 82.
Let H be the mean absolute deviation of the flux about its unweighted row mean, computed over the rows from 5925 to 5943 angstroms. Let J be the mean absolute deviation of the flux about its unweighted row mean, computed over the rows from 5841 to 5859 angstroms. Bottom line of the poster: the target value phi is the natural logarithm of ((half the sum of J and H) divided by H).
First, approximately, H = 0.22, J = 0.4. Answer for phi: 0.3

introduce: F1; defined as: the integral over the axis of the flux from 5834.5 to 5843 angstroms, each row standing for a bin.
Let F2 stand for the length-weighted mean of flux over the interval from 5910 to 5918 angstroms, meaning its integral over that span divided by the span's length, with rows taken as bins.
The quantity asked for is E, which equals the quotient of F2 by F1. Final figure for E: 0.114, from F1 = 83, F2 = 9.39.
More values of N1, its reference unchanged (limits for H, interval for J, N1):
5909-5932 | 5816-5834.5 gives 0.3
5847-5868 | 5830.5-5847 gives 0.2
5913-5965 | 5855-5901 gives 1.0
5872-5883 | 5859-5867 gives -1.6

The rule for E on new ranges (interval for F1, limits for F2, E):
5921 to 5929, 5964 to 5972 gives 0.122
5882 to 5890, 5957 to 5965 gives 0.126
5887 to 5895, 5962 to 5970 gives 0.149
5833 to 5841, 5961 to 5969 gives 0.115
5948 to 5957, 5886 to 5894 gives 0.089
